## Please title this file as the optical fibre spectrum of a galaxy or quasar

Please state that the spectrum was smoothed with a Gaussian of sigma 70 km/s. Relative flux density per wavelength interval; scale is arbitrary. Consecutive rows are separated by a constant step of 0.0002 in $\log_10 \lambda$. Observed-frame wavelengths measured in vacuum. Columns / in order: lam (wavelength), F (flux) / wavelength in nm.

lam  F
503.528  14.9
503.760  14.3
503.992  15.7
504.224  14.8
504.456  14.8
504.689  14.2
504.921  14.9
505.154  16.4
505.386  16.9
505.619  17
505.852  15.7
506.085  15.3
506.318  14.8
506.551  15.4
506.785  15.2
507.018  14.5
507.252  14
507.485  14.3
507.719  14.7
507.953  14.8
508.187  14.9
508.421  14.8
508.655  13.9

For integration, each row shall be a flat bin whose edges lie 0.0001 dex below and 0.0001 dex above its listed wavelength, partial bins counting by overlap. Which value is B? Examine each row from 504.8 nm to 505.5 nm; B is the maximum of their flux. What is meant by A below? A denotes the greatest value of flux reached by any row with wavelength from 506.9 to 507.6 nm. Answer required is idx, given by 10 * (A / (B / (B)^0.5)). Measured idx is 35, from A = 14.5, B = 16.9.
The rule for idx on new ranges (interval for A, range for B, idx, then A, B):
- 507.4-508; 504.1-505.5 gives 36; 14.8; 16.9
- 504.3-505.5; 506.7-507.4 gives 43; 16.9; 15.2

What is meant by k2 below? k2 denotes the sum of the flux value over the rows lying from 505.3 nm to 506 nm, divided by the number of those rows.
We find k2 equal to 16.5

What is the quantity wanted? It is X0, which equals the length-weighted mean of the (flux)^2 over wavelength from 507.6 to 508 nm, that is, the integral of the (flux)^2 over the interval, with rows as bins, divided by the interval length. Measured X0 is 217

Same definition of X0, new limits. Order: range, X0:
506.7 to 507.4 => 211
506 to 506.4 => 227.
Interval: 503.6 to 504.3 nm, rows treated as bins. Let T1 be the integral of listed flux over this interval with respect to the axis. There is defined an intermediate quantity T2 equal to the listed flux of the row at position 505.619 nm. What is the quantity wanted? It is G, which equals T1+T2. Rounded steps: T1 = 10.5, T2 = 17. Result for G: 27.5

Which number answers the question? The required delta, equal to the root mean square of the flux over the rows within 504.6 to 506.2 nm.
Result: 15.8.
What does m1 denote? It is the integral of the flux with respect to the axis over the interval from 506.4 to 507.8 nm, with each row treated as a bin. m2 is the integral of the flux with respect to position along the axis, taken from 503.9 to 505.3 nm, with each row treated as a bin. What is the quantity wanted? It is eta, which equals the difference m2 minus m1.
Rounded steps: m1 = 20.6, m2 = 21.2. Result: 0.7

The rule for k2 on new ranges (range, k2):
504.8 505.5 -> 16.1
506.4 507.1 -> 15.0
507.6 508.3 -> 14.8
